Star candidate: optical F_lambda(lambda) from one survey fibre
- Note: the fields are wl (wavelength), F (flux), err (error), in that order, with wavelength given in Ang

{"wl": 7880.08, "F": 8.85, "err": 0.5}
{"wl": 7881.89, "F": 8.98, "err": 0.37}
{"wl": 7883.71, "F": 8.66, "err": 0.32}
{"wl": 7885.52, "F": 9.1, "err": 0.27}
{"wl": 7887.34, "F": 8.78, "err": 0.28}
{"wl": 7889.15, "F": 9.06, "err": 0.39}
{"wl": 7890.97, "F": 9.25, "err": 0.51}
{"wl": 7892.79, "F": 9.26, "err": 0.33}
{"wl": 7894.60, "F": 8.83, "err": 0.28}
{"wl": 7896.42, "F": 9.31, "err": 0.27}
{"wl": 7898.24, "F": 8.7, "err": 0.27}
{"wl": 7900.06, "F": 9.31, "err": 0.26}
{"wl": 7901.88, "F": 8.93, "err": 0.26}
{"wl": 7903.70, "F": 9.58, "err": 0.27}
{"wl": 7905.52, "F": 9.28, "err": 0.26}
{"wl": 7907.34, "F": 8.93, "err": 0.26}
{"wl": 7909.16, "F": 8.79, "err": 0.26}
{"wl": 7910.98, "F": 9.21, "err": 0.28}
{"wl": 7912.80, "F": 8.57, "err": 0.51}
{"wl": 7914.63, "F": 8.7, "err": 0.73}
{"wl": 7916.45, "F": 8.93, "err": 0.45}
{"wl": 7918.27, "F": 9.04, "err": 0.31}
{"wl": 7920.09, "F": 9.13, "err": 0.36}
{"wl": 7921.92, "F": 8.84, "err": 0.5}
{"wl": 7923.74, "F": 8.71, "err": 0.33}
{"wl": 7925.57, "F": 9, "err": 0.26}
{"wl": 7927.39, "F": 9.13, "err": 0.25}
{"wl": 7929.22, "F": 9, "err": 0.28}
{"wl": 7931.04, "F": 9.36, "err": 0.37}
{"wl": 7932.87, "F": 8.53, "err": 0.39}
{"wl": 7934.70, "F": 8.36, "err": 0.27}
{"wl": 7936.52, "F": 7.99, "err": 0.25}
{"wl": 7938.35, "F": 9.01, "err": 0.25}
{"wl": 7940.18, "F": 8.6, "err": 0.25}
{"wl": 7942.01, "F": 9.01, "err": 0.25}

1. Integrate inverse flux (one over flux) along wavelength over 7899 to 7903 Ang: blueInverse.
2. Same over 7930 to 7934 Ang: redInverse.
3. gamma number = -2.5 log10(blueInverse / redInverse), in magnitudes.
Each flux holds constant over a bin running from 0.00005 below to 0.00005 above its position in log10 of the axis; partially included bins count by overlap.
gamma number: 0.0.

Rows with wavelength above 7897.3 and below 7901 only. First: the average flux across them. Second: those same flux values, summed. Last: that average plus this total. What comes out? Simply 27.0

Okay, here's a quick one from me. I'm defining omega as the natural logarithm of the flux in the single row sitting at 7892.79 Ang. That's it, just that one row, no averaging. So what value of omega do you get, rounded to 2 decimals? 2.23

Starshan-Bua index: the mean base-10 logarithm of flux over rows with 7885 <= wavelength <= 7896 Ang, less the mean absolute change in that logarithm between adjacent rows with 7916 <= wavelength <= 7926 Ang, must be 0.948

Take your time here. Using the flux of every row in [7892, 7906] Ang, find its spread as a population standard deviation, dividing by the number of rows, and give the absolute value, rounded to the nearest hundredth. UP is 0.28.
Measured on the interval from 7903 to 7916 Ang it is 0.33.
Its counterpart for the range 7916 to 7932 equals 0.18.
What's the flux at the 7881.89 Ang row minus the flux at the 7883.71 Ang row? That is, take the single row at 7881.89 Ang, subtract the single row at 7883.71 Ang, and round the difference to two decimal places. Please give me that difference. 0.32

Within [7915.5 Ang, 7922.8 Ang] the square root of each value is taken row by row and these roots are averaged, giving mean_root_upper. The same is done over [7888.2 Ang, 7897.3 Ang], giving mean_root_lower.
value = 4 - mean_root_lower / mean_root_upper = 2.99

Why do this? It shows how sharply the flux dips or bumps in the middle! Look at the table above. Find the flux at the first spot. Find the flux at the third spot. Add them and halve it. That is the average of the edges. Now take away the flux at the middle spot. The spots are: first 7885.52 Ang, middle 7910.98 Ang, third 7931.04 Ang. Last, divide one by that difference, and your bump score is 50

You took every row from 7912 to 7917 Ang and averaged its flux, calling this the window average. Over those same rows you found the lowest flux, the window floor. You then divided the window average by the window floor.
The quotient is 1.02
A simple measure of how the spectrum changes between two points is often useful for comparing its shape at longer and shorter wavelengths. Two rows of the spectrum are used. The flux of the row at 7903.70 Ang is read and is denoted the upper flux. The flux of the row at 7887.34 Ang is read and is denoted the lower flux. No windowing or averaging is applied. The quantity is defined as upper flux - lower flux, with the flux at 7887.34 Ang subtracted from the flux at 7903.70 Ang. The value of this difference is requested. 0.80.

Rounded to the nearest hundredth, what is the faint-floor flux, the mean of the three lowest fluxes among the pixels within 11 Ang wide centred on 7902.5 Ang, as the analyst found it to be 8.85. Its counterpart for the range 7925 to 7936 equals 8.63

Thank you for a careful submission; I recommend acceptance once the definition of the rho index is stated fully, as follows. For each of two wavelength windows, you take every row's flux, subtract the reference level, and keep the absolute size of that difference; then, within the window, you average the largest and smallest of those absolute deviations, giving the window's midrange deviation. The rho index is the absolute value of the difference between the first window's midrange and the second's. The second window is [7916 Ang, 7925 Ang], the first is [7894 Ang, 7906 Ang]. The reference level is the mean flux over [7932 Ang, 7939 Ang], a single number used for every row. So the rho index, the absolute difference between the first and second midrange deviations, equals 0.22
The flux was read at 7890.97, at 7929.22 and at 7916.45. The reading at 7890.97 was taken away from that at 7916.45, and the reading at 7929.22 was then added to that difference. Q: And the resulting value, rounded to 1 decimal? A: 8.7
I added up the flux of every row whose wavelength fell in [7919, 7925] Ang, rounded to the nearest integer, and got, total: 27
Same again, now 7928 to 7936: 35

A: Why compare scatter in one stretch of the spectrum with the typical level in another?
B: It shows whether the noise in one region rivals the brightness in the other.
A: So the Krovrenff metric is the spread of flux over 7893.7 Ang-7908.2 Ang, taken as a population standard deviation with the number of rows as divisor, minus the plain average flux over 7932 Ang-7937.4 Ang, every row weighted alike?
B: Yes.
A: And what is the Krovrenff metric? -8.0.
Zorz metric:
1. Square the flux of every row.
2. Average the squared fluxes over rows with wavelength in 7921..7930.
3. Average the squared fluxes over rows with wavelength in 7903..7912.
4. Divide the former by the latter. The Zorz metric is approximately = 0.95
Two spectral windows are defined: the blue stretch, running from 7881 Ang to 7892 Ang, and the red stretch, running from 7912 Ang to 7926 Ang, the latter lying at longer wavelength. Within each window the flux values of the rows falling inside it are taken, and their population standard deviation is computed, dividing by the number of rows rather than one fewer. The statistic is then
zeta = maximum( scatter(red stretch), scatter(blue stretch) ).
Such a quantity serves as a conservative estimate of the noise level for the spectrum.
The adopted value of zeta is 0.198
